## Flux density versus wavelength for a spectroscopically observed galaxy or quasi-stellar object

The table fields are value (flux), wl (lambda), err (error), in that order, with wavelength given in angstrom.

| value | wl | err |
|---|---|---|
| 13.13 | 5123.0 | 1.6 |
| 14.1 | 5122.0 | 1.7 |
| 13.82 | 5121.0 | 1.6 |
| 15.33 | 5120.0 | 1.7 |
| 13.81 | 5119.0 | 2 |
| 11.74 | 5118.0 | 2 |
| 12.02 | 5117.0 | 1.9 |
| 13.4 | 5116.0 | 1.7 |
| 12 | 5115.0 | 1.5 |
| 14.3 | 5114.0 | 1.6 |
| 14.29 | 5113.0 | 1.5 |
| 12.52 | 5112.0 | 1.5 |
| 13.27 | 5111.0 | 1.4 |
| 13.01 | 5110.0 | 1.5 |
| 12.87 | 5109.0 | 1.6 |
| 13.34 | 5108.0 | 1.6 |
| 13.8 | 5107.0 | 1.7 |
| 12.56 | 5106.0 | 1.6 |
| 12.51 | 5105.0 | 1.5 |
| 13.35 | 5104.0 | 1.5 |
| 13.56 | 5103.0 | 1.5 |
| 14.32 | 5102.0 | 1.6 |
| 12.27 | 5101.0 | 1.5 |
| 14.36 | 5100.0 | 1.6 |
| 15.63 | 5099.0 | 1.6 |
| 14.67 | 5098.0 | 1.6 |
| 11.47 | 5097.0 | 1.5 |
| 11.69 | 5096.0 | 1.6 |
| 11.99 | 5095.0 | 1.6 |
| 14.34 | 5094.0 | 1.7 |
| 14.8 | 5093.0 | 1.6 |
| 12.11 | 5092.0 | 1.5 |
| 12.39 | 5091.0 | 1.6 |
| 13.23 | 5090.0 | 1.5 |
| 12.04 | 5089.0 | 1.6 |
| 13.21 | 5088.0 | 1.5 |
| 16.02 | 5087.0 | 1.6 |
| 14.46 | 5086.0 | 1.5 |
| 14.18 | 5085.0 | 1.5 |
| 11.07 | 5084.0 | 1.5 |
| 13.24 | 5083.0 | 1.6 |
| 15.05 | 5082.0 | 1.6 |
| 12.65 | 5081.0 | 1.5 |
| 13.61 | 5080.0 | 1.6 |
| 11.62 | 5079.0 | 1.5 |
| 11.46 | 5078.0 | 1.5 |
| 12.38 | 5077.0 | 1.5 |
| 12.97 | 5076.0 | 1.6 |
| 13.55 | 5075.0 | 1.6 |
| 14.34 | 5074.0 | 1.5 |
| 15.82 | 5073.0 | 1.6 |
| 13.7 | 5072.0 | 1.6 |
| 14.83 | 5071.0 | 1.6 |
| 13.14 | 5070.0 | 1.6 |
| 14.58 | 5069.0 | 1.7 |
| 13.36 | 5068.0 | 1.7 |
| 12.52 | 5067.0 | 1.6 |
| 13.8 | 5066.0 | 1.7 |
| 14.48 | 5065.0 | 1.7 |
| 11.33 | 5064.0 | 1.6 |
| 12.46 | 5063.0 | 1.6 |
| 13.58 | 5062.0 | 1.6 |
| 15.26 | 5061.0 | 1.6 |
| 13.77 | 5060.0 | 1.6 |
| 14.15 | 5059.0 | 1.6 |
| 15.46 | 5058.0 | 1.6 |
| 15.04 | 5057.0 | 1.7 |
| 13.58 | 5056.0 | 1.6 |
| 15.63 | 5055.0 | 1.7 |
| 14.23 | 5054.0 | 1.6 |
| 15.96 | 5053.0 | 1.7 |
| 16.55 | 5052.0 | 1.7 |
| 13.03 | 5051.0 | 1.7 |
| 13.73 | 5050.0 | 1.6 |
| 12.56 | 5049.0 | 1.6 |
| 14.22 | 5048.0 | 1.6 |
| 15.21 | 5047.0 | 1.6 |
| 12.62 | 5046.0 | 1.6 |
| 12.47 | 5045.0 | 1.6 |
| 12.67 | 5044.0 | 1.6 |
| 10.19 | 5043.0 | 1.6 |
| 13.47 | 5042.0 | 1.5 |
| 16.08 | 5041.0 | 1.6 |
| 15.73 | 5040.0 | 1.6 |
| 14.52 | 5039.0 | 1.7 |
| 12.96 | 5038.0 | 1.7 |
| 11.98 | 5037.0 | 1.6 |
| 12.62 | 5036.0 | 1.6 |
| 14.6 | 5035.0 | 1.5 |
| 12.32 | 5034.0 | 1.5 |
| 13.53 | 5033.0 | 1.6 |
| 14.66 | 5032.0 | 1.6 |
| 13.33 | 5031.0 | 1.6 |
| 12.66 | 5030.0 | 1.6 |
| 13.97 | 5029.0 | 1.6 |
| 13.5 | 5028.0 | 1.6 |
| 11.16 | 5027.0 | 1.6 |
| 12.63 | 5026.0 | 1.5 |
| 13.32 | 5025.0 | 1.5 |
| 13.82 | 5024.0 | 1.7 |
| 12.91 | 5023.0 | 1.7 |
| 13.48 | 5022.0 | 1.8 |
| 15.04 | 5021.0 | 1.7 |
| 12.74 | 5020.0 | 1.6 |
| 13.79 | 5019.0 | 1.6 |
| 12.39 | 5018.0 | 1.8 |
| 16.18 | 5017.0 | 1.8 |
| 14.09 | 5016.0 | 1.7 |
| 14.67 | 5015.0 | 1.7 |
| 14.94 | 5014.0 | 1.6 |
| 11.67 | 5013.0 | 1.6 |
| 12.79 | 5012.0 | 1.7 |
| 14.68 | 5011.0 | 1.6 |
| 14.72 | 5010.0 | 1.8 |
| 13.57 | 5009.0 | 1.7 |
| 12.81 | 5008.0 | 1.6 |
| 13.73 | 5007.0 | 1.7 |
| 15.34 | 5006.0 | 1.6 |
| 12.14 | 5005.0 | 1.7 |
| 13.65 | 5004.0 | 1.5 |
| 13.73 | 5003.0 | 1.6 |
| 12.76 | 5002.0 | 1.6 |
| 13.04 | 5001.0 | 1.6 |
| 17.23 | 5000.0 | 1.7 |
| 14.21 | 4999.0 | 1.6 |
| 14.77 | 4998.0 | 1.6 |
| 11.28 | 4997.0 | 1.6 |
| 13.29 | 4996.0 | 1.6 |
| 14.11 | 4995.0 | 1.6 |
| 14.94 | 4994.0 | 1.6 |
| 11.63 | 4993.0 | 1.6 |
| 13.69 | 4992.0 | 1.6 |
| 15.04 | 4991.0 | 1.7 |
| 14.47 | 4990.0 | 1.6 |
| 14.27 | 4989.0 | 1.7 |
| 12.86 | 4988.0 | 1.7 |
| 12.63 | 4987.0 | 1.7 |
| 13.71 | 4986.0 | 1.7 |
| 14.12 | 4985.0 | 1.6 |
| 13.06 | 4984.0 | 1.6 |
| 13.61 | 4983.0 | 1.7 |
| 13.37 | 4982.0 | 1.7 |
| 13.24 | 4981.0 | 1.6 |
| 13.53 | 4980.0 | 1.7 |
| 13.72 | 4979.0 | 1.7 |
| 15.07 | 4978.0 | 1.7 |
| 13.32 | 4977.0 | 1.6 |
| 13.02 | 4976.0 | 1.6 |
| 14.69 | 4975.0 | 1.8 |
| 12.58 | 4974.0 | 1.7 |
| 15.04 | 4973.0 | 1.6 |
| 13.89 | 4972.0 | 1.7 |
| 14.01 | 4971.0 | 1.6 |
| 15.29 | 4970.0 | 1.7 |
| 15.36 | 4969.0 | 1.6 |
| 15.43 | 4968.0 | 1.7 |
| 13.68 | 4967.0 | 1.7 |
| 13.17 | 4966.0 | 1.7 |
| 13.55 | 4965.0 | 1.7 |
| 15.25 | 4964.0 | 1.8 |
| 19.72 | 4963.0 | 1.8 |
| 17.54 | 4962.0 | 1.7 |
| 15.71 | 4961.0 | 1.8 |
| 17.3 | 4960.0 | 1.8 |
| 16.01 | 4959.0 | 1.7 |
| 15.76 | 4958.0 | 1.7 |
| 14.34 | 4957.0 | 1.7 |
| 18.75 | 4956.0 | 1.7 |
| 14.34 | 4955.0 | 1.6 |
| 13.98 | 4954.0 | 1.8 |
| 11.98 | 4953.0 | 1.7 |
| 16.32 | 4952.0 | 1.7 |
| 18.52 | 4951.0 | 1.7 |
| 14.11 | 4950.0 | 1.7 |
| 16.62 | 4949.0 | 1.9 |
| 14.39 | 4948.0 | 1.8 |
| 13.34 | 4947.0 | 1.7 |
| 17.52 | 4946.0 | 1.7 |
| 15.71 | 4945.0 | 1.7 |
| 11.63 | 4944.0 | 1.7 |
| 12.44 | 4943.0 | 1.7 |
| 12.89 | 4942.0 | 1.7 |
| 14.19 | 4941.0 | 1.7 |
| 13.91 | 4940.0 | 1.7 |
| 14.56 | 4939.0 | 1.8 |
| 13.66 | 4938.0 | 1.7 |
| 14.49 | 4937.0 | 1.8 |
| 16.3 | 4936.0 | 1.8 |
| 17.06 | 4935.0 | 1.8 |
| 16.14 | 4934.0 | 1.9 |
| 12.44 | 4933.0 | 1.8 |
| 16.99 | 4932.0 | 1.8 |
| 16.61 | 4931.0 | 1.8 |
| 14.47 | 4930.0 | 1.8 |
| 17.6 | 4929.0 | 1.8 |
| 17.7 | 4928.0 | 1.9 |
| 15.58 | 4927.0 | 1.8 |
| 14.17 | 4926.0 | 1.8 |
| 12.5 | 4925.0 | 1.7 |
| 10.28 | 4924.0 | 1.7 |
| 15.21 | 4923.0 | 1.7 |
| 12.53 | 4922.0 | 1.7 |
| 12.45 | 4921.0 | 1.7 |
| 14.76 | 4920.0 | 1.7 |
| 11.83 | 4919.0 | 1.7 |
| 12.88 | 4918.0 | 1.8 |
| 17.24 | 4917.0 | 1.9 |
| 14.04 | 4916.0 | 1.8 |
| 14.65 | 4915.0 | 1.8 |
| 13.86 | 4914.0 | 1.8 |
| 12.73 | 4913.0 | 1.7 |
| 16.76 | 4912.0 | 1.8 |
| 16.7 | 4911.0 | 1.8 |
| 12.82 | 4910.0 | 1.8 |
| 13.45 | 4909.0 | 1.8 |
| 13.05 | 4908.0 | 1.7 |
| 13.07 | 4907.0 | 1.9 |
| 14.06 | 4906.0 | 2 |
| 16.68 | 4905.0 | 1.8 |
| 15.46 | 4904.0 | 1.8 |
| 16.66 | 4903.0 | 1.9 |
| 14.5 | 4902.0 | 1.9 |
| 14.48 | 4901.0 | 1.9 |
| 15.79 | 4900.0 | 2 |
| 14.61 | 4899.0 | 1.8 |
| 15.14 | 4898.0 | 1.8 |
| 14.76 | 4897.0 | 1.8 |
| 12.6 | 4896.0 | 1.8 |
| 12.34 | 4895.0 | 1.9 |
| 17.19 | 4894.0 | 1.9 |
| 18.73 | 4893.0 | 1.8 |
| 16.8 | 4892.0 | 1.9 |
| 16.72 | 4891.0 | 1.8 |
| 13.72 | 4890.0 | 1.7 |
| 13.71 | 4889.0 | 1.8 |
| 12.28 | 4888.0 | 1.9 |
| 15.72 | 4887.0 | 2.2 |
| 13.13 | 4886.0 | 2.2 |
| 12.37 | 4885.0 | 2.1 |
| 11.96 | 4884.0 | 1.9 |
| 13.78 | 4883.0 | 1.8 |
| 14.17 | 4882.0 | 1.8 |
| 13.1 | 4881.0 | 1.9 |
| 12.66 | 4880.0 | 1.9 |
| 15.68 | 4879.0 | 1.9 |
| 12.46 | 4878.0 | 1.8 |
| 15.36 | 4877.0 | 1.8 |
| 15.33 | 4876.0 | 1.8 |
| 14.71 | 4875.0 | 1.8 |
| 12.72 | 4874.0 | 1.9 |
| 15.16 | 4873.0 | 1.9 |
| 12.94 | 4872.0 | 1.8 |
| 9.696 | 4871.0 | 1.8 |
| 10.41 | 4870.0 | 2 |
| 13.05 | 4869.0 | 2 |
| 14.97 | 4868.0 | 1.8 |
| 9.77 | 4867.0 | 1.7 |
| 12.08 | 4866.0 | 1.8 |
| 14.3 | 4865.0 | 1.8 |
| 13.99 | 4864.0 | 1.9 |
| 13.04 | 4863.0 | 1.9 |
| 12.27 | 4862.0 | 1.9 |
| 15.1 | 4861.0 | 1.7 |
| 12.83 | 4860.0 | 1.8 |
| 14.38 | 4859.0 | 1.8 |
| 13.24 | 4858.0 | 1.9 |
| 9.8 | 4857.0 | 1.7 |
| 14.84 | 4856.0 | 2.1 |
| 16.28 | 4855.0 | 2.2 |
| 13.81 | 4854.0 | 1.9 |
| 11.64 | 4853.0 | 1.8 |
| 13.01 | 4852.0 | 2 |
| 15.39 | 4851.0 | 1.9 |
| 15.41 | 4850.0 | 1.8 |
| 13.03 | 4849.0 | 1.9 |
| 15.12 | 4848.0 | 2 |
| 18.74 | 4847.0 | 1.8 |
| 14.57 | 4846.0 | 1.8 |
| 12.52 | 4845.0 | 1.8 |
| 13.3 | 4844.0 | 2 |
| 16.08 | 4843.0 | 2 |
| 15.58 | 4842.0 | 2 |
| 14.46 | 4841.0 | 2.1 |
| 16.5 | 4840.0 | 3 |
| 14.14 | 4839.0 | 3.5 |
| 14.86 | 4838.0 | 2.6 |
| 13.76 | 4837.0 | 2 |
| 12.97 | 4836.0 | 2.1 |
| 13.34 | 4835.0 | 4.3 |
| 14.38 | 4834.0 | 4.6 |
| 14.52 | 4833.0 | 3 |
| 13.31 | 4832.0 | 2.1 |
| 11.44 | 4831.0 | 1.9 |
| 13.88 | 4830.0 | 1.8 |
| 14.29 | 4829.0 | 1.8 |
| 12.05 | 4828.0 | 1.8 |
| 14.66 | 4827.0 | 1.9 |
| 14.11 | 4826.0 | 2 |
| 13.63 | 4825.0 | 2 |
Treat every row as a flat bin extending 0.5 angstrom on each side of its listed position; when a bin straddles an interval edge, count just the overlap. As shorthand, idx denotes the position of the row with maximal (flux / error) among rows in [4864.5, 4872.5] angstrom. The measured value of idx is 4868.0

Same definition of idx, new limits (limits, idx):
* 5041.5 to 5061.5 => 5052.0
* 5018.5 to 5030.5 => 5025.0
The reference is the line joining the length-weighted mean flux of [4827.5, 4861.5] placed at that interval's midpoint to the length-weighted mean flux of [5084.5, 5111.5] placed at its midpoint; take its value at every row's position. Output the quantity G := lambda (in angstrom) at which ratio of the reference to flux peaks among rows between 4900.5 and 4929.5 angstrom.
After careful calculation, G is 4924.0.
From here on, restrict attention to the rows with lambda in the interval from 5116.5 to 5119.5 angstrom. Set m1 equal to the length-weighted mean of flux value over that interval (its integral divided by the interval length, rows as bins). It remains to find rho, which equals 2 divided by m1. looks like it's 0.160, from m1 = 12.5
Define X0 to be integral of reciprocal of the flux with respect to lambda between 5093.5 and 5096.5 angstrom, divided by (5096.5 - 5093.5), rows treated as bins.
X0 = 0.080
